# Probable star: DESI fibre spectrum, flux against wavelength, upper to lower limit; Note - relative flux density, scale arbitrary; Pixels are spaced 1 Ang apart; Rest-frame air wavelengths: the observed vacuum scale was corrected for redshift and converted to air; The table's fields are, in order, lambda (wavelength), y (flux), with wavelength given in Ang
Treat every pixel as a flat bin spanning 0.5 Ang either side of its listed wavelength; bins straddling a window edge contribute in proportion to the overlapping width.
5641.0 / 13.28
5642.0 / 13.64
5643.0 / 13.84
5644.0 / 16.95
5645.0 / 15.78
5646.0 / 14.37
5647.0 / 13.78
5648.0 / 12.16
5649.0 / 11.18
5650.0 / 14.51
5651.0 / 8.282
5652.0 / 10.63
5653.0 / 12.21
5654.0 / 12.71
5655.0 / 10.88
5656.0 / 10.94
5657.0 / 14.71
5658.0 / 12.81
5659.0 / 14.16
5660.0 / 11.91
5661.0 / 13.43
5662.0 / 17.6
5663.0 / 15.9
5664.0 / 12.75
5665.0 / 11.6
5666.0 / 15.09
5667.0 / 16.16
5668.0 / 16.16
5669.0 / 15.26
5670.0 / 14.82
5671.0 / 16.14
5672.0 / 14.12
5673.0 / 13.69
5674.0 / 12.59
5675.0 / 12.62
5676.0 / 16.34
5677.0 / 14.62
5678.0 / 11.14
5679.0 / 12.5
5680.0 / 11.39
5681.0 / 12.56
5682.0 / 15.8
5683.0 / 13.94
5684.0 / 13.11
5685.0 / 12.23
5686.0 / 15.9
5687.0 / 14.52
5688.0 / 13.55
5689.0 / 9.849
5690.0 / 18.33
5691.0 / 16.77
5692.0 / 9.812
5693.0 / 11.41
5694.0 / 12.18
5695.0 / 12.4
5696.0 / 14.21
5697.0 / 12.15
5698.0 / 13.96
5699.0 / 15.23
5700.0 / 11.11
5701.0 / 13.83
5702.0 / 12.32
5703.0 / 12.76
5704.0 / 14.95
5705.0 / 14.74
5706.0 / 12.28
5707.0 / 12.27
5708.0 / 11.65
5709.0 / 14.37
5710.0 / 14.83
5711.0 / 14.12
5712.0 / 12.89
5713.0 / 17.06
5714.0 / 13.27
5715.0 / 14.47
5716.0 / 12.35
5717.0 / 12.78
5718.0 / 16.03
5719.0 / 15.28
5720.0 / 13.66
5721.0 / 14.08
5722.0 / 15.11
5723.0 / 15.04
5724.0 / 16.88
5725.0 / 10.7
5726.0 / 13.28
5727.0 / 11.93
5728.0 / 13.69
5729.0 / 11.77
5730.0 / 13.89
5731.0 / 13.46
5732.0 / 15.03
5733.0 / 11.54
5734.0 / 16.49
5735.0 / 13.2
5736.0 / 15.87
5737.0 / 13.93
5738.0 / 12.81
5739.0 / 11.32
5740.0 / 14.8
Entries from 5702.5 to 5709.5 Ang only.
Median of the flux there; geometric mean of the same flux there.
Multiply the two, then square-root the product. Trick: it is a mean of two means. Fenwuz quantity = 13.0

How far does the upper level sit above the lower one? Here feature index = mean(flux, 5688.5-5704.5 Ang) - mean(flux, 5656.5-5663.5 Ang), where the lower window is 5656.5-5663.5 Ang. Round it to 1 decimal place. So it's -1.2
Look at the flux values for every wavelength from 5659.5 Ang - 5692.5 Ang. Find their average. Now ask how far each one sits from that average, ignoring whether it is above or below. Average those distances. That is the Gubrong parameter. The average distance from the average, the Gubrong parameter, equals 1.78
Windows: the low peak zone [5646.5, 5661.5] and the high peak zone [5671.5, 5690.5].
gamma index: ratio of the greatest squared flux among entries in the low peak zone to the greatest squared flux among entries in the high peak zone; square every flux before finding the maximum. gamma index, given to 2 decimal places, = 0.64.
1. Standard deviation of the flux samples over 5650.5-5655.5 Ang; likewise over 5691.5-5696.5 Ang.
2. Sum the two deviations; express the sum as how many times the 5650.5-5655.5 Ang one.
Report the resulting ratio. 1.93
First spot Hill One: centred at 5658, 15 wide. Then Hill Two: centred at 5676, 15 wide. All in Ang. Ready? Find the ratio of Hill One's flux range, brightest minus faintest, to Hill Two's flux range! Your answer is 1.8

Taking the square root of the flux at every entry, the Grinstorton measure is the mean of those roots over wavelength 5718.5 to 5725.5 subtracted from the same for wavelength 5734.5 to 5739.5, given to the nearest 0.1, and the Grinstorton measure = -0.1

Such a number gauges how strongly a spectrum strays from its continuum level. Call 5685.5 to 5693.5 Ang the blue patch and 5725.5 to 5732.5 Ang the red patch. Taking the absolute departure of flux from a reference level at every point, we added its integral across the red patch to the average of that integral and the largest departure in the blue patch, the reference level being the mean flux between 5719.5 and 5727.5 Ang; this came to 12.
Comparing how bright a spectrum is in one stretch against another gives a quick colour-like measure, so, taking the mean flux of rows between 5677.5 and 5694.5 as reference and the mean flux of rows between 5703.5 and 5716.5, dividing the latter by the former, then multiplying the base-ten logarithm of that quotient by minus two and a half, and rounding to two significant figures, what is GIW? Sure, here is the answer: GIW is -0.044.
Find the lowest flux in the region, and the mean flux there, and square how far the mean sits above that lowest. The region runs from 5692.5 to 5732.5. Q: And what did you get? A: 8.3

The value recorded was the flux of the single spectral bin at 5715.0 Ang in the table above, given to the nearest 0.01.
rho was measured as 14.47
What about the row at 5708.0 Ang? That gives 11.65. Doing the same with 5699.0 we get 15.23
